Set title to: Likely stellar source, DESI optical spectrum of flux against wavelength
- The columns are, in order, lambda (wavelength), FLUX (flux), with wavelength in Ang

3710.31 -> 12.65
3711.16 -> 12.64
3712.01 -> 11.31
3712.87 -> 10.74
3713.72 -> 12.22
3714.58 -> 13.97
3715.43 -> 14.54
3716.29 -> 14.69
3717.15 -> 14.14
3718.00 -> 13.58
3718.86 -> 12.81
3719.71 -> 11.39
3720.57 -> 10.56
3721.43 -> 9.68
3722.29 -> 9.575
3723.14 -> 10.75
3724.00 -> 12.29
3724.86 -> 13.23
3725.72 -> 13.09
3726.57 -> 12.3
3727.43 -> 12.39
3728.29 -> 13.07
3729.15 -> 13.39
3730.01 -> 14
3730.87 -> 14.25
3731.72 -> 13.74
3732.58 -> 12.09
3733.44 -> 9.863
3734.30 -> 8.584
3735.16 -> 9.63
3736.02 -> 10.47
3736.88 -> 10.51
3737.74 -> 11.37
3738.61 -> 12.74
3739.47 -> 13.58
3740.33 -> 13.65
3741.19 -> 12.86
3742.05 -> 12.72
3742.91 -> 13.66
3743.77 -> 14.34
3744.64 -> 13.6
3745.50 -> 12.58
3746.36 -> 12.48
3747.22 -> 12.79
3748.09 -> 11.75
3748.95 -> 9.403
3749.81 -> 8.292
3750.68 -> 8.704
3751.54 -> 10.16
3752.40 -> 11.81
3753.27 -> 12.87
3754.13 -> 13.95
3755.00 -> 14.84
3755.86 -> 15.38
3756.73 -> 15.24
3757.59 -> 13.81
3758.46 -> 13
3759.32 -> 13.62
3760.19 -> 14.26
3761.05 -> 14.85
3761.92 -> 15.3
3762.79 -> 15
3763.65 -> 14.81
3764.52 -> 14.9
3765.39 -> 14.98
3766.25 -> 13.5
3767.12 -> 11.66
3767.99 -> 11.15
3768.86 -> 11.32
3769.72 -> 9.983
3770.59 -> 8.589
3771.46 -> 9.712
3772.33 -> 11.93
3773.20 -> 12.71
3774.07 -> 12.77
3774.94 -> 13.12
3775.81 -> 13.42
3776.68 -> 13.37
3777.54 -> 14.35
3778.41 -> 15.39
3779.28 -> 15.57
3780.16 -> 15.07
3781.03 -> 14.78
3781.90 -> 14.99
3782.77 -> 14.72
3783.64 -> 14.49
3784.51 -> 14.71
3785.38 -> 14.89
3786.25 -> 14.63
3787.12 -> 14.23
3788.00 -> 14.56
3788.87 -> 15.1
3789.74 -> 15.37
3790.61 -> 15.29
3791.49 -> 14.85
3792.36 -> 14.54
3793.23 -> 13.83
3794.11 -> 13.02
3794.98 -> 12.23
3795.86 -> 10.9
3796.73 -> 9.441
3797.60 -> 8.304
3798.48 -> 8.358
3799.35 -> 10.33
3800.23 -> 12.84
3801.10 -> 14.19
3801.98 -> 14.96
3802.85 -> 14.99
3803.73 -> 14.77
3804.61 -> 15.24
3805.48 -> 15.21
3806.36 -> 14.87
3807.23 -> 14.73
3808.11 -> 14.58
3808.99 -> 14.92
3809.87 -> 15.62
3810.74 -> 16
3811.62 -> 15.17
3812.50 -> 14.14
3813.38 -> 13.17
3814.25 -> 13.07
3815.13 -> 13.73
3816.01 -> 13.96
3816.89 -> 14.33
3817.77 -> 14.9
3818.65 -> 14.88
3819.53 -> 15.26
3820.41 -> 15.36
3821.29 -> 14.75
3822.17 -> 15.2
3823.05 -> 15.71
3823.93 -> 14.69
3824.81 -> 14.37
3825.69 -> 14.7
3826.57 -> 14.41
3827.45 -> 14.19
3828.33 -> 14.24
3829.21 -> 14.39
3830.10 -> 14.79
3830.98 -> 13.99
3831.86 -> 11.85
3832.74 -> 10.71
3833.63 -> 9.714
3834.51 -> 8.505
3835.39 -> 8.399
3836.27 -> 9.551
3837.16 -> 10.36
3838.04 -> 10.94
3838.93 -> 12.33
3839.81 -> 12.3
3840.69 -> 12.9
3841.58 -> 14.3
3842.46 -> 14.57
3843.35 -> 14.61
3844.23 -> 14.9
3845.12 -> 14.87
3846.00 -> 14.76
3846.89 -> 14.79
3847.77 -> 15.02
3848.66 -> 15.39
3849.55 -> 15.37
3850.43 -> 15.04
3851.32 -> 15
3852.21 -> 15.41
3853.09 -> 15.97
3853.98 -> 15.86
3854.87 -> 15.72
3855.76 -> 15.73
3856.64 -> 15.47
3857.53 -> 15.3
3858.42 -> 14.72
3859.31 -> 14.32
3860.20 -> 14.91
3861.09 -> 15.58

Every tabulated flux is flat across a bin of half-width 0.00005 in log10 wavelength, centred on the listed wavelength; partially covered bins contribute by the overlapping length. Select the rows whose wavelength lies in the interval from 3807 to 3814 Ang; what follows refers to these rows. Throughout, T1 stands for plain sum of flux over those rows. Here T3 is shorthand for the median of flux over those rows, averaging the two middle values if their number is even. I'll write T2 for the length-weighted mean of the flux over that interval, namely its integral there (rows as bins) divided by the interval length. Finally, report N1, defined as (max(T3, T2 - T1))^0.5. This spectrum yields 3.85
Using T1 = 118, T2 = 14.7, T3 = 14.8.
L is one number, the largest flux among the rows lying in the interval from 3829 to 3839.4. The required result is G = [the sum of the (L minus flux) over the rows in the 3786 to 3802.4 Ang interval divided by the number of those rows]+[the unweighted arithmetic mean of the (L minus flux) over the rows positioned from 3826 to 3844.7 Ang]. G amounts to 4.1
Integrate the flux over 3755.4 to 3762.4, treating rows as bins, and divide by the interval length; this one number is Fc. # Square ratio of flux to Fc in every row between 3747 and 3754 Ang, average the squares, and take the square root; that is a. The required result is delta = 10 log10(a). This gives -1.2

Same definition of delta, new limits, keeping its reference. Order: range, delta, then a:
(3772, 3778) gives -0.4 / 0.91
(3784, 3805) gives -0.3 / 0.94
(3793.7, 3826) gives -0.1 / 0.97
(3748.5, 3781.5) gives -0.4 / 0.91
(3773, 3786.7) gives 0.0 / 0.99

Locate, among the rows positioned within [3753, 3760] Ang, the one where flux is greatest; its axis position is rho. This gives 3755.86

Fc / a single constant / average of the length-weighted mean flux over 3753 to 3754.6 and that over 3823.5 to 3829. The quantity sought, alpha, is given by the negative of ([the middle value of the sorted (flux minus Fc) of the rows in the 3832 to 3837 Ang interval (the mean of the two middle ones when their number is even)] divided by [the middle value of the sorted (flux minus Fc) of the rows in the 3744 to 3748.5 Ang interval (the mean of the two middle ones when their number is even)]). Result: -3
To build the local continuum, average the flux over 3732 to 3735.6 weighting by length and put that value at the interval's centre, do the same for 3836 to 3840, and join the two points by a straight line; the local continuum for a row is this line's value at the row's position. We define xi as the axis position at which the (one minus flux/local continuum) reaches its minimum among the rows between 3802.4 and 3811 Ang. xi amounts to 3810.74 Ang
